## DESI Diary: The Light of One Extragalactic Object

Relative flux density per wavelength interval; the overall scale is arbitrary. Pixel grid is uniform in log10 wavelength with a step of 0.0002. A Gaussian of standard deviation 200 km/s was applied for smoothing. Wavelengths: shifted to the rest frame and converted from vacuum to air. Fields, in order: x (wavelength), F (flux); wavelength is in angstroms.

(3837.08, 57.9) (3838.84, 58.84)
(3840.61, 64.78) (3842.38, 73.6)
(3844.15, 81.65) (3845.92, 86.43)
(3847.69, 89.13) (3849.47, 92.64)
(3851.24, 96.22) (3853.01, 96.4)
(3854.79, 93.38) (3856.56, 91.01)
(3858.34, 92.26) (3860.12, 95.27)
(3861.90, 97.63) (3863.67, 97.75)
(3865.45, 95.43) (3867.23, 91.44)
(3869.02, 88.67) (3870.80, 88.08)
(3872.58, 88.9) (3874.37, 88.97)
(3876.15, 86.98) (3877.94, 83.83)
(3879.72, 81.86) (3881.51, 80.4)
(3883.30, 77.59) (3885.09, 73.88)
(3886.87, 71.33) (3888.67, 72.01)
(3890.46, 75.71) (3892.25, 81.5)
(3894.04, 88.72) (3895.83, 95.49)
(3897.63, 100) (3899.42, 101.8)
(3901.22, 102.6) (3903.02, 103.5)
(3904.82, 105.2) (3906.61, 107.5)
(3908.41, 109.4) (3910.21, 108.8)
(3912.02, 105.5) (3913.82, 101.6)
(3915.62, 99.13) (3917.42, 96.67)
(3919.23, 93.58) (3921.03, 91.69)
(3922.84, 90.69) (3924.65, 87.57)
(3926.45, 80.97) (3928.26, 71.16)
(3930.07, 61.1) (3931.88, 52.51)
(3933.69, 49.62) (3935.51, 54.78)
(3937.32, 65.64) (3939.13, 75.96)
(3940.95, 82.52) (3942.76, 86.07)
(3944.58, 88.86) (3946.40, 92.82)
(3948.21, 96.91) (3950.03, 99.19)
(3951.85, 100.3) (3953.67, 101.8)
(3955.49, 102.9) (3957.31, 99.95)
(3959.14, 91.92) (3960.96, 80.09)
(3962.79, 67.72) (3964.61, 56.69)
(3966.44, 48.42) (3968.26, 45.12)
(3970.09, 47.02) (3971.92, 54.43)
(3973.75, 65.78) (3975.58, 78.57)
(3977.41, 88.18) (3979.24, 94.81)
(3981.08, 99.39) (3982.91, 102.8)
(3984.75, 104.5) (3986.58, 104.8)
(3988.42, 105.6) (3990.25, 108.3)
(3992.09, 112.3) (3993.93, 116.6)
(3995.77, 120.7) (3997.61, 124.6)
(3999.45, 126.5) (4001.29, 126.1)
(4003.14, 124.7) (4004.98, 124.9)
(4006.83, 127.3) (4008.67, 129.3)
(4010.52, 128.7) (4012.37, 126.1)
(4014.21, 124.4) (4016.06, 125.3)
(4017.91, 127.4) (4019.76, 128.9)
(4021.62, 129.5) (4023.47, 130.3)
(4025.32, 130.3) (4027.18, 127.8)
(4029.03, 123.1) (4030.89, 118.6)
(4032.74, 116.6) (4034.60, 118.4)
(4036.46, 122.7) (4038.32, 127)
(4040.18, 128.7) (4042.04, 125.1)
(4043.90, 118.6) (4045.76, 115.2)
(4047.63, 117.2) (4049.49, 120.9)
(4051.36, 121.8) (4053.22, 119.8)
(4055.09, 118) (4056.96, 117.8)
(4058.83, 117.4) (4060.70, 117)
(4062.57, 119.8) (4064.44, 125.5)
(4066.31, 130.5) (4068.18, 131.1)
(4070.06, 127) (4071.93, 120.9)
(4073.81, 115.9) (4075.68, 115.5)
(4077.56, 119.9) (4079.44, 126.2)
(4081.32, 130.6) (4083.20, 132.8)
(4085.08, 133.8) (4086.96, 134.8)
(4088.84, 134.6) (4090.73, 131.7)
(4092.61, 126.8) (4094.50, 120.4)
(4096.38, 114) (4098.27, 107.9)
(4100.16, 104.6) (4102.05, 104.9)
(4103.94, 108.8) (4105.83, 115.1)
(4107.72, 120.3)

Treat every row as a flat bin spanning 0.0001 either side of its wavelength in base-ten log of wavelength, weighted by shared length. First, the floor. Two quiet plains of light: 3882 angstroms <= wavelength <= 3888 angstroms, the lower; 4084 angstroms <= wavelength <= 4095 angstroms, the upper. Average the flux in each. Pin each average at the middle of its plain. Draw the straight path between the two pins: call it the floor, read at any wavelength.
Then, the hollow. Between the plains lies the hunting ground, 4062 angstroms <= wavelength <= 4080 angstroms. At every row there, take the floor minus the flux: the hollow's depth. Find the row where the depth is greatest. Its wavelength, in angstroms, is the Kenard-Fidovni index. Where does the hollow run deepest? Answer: 4075.68 angstroms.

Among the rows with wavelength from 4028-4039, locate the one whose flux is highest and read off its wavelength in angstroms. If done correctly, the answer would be 4038.32 angstroms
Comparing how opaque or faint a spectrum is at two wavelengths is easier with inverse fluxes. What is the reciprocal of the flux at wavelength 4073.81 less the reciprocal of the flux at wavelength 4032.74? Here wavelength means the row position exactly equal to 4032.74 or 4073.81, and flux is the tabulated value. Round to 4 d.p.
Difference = 0.0001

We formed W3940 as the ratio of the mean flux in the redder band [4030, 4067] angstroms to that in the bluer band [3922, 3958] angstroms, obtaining 1.47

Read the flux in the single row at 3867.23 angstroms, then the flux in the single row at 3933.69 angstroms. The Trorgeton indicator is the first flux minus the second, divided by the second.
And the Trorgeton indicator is 0.84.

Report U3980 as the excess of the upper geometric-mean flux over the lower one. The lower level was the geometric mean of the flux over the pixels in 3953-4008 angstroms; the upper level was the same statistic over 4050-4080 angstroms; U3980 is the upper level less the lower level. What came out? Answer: 31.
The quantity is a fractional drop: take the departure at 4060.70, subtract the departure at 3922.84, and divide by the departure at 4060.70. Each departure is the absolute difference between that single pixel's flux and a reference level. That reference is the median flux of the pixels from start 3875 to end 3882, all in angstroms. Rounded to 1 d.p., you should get 0.8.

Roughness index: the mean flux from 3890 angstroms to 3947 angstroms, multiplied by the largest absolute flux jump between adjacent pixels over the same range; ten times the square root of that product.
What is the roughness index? 309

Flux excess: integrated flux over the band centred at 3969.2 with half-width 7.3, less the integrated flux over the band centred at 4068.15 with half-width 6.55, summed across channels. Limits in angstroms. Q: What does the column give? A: -783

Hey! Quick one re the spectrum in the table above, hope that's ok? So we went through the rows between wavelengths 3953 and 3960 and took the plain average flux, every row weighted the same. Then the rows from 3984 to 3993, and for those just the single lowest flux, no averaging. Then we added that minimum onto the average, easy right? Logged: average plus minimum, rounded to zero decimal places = 204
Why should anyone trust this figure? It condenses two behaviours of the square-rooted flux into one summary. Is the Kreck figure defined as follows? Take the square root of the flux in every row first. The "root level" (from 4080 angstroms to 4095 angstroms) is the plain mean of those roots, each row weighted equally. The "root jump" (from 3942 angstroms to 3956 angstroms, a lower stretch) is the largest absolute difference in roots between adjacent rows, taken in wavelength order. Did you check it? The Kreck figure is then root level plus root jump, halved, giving 5.8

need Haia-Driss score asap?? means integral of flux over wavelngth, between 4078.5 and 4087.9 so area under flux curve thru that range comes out 1238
